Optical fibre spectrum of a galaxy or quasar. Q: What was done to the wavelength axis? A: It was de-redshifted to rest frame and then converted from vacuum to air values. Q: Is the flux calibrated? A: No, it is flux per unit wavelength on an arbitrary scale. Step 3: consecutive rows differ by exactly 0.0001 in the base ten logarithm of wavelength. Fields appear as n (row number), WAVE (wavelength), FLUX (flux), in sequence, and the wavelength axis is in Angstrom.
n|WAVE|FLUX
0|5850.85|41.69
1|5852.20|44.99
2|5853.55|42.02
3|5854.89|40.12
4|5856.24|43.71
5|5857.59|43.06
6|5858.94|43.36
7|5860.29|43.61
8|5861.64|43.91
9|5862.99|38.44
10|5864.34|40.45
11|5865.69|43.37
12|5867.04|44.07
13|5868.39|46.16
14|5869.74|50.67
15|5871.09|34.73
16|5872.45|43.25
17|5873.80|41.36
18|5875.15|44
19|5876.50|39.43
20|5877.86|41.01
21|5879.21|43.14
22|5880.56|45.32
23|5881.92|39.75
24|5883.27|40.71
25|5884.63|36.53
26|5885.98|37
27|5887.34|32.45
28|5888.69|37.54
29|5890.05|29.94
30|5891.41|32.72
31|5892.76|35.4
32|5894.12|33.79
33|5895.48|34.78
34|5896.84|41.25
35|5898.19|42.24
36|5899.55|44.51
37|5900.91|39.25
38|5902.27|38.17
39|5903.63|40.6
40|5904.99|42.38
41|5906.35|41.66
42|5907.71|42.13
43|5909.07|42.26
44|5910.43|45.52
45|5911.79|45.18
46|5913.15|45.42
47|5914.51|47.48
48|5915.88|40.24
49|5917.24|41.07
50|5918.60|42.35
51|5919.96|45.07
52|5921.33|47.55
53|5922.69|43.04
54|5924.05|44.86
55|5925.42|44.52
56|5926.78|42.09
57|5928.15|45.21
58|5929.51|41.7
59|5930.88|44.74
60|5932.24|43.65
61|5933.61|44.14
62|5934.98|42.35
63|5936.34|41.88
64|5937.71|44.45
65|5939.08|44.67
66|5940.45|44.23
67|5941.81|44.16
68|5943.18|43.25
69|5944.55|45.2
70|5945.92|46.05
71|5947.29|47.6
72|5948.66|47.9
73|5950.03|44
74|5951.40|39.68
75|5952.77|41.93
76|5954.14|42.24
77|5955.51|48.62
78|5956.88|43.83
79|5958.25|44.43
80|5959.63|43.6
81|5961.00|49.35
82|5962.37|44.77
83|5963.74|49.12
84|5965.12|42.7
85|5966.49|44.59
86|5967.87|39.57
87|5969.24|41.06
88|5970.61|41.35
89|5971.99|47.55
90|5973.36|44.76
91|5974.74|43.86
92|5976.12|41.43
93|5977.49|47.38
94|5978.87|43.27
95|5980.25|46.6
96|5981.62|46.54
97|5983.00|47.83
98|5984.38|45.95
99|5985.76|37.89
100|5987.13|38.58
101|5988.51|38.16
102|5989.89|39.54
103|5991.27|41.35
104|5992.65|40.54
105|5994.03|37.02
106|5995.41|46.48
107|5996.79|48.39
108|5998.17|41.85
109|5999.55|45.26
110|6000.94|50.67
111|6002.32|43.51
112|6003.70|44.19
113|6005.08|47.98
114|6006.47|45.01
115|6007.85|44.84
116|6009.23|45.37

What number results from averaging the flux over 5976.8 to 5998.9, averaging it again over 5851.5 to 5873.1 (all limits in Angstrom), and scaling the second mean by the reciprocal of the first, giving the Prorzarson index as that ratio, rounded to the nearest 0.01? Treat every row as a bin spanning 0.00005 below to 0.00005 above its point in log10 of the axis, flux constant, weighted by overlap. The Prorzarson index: 1.00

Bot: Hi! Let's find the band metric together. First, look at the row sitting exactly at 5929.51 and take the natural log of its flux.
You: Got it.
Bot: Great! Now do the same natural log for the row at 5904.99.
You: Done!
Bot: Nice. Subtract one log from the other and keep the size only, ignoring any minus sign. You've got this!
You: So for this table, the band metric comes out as 0.02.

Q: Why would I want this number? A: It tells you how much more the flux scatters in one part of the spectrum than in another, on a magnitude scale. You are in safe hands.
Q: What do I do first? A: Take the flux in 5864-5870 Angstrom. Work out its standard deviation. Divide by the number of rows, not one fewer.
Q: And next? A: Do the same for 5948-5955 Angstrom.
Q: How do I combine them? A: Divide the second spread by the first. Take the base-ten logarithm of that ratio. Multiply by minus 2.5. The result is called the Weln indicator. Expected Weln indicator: 0.23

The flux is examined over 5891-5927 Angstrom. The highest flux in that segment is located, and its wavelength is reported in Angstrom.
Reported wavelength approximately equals 5921.33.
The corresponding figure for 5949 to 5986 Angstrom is 5961.00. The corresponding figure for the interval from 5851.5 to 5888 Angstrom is 5869.74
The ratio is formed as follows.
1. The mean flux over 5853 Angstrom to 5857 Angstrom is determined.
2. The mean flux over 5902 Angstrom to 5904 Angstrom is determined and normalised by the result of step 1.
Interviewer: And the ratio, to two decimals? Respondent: 0.94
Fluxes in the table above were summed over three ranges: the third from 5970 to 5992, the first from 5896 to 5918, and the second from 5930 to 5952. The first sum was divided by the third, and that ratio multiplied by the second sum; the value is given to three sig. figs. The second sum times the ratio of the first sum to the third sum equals 695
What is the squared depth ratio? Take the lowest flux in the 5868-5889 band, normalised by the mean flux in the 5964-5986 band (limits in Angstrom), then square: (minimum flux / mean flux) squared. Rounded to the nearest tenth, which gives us 0.5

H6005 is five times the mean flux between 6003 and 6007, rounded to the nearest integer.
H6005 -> 229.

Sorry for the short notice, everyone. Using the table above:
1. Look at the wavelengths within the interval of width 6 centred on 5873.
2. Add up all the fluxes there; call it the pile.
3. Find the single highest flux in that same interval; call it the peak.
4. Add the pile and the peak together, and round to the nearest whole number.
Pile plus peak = 207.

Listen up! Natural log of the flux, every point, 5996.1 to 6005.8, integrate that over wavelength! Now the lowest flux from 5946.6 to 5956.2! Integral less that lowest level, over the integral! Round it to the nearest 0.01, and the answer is -0.07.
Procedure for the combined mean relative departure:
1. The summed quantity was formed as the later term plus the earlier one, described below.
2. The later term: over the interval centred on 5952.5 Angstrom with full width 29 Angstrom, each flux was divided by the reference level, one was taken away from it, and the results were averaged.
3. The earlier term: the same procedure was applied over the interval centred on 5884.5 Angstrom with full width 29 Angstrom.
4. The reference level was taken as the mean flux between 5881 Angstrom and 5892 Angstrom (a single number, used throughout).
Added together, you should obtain 0.32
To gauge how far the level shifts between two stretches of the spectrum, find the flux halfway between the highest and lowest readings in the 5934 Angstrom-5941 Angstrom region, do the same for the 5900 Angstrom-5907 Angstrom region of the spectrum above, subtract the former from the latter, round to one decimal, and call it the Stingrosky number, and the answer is -3.0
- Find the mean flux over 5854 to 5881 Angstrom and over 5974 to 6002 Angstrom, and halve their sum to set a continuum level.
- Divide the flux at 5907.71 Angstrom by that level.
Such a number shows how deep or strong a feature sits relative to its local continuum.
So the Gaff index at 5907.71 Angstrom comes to 0.979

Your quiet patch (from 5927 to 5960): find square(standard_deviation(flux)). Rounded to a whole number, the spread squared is 4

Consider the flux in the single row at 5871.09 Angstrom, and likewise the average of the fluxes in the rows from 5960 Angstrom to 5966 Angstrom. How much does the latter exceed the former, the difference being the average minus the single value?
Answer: 12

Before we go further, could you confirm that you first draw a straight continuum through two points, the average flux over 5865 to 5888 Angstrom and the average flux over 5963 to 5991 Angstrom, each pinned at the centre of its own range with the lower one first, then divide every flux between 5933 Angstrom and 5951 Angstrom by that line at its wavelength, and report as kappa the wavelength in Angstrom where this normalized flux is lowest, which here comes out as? 5936.34 Angstrom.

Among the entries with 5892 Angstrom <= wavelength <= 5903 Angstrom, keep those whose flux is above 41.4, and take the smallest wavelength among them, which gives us 5898.19 Angstrom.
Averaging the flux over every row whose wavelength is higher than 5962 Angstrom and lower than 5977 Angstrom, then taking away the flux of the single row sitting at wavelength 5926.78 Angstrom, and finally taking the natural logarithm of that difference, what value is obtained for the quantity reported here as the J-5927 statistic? 0.5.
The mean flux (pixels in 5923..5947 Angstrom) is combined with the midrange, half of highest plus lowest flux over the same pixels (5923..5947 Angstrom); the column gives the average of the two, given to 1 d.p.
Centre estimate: 43.9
